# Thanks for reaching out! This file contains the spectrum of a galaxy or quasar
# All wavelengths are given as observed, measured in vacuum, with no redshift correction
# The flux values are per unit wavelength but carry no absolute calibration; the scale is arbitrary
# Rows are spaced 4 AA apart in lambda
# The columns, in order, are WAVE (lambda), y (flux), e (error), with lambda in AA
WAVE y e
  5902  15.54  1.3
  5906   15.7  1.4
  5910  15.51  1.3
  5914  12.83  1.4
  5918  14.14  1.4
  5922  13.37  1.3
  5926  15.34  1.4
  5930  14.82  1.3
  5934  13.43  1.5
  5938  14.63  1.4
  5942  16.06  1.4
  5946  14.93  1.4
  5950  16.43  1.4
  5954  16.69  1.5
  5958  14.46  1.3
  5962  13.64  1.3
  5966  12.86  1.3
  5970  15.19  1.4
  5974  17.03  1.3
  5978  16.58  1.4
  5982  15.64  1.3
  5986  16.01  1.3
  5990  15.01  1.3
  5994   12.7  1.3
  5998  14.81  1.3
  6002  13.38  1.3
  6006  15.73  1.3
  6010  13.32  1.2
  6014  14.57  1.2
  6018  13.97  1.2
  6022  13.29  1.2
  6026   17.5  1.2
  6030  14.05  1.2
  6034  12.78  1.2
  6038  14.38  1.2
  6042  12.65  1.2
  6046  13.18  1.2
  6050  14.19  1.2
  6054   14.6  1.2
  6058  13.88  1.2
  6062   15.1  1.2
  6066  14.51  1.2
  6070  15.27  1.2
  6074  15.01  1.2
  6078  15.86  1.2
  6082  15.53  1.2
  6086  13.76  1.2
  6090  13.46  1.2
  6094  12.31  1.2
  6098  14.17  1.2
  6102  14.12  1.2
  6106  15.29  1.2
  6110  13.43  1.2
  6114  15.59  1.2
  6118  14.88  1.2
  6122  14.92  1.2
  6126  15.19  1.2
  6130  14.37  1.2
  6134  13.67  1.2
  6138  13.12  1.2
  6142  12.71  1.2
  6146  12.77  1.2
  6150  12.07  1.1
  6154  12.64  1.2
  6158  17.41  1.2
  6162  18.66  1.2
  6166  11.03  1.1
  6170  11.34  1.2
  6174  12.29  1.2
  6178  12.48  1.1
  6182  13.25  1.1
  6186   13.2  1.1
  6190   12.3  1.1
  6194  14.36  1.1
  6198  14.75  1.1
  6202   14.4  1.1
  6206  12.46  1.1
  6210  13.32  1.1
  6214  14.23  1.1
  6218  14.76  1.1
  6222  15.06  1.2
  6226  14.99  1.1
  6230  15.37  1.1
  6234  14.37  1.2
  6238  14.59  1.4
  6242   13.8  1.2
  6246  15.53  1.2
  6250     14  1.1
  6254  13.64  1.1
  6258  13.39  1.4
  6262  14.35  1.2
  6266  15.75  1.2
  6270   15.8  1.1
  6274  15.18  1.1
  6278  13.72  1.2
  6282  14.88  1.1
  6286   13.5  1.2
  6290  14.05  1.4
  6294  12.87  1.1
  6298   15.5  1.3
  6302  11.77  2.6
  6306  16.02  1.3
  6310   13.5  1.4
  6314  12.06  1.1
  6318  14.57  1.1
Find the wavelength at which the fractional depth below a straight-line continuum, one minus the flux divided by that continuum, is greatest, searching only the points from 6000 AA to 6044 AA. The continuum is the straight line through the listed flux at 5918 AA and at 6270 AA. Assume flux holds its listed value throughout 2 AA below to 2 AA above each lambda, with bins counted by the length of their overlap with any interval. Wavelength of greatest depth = 6042 AA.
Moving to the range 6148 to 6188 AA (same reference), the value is 6166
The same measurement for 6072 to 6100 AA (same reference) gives 6094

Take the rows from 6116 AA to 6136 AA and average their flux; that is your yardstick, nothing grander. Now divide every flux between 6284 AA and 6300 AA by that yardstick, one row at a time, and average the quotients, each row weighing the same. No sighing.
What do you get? 0.96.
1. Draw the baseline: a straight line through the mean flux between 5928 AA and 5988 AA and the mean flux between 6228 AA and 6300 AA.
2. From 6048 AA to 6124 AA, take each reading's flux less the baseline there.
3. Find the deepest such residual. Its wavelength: 6094 AA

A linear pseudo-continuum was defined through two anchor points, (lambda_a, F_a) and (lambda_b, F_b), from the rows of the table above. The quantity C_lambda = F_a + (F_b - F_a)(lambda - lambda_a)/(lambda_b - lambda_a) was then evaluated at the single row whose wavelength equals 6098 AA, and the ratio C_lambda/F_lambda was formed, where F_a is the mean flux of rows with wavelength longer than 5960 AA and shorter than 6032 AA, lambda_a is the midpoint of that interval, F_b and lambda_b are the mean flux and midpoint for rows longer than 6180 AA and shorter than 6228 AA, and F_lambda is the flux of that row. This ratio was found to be 1.01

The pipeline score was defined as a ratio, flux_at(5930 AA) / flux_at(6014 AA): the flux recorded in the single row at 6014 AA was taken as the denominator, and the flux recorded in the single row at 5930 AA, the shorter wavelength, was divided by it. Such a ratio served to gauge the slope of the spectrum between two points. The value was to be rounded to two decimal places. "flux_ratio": 1.02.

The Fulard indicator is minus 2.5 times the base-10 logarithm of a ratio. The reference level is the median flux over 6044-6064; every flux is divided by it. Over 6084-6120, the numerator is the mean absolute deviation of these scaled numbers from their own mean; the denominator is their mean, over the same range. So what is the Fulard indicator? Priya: 3.15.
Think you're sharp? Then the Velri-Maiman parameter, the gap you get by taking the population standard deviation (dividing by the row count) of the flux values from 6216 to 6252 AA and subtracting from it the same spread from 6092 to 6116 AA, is -0.5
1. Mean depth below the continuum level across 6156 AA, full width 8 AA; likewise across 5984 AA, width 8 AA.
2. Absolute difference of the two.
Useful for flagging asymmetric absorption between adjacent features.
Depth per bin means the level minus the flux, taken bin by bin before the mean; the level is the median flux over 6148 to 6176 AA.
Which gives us 0.80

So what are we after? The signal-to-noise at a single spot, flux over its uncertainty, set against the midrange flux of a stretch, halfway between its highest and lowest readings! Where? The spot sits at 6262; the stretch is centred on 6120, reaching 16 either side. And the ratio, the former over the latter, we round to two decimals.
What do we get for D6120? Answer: 0.82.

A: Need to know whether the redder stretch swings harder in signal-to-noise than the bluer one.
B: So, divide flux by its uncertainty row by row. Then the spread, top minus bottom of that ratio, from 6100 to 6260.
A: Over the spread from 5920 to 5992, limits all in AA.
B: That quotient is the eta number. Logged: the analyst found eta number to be 1.5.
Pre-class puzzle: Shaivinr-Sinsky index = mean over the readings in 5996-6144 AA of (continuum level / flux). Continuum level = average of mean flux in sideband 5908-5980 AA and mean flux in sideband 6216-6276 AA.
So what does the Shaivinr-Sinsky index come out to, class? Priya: 1.04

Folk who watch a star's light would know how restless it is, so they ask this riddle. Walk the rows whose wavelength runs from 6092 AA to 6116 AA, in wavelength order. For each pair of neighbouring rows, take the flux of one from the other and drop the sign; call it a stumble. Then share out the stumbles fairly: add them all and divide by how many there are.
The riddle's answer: 1.4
